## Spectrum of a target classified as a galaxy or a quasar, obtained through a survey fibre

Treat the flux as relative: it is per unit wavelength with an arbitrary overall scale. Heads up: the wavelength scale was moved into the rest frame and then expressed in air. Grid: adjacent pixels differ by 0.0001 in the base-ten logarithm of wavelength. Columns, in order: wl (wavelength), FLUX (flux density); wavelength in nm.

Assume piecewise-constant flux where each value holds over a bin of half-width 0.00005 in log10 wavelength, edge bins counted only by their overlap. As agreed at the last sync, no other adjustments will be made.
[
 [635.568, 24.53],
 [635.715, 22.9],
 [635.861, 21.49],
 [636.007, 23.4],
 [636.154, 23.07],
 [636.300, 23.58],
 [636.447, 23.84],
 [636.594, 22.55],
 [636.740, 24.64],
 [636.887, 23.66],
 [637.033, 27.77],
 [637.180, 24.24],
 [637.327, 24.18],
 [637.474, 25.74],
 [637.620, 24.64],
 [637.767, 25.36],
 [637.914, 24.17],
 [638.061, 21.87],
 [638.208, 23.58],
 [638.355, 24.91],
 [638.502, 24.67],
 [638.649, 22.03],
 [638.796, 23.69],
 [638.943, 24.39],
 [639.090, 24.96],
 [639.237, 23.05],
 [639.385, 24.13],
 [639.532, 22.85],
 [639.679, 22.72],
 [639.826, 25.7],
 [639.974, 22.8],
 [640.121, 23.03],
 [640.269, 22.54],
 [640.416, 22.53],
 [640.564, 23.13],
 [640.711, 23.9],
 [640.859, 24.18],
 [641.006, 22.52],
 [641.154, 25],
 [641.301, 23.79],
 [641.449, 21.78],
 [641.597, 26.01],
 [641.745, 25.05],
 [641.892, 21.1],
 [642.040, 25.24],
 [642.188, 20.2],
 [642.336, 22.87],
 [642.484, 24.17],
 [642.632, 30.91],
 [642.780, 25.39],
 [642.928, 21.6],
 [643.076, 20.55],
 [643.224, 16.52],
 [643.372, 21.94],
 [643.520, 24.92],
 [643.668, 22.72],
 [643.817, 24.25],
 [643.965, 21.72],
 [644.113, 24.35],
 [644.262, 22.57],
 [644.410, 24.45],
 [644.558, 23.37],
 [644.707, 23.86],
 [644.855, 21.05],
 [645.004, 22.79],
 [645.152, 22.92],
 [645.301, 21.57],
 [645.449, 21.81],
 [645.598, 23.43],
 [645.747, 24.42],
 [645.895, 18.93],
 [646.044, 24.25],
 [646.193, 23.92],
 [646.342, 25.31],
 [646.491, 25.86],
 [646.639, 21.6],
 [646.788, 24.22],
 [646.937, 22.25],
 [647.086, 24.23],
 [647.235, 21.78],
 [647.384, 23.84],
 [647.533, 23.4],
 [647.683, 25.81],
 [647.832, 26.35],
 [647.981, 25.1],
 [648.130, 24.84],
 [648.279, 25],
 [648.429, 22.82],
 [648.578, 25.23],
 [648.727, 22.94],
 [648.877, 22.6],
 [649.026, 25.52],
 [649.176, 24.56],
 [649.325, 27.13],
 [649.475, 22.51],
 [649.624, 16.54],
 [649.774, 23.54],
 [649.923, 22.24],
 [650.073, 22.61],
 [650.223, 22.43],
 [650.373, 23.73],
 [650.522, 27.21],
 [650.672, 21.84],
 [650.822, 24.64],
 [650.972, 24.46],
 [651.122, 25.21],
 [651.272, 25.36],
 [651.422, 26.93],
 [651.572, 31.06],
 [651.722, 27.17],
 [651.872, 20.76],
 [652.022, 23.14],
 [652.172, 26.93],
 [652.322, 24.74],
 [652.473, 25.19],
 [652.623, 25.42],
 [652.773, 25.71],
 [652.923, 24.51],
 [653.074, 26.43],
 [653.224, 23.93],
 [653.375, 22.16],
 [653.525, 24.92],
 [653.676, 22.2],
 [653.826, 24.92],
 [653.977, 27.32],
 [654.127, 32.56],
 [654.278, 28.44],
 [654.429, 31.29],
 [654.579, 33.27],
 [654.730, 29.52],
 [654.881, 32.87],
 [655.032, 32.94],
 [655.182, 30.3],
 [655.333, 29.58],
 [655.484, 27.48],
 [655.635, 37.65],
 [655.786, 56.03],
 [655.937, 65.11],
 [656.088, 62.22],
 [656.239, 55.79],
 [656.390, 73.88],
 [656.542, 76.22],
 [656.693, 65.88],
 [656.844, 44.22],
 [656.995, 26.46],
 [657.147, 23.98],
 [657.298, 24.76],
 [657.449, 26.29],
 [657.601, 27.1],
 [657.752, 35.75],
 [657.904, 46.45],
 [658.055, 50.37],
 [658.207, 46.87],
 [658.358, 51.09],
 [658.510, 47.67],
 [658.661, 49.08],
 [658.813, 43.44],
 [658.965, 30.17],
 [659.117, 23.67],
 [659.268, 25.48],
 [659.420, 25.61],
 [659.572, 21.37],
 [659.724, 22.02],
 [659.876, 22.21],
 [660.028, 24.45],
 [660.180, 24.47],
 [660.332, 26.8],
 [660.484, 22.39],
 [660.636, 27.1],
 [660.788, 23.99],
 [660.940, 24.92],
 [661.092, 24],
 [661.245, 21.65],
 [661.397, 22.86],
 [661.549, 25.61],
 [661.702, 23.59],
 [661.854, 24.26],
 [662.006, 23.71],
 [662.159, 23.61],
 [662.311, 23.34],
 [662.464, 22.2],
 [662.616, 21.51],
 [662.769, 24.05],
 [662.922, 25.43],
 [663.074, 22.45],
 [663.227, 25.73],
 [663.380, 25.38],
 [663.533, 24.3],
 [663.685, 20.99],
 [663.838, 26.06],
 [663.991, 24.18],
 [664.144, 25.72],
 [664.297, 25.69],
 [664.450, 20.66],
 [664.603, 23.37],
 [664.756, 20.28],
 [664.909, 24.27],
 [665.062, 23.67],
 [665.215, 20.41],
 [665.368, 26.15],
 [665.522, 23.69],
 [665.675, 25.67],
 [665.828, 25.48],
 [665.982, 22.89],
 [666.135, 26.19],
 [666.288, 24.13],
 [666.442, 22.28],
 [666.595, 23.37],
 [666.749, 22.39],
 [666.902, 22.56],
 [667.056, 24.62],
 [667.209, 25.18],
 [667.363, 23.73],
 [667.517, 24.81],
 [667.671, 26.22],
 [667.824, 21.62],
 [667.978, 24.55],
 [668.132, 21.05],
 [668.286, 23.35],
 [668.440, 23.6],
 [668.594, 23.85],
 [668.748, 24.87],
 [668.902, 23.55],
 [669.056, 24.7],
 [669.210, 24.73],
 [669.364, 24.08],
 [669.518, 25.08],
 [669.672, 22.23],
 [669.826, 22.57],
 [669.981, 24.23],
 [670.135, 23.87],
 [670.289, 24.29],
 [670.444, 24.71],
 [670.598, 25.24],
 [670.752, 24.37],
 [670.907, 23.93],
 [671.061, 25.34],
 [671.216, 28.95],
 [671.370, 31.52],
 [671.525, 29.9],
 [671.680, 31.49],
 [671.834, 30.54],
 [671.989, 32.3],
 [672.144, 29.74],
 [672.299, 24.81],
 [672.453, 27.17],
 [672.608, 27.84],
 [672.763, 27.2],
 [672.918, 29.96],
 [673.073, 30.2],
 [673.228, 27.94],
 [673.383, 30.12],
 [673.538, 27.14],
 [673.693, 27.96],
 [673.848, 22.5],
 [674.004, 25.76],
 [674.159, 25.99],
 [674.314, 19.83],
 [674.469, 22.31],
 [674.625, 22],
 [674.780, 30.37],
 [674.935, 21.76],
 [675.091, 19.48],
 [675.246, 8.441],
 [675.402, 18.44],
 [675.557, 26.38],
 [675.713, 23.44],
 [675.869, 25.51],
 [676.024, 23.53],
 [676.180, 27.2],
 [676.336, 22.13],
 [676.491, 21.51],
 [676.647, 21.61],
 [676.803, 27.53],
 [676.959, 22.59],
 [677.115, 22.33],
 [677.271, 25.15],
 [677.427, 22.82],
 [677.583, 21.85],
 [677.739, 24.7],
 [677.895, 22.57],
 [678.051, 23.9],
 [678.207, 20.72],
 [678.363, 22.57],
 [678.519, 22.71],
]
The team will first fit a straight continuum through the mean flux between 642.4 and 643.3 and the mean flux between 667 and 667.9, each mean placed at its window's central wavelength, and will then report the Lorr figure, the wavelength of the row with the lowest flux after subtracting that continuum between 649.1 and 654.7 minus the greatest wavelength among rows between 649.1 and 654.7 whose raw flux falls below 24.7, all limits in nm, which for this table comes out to -4.05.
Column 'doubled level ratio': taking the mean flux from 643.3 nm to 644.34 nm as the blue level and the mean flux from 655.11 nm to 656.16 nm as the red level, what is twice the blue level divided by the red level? 1.1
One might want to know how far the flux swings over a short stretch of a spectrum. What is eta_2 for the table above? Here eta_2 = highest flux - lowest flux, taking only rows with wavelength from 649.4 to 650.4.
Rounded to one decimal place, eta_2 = 7.2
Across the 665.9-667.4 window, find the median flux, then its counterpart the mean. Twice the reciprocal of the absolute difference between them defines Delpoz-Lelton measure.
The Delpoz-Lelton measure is 11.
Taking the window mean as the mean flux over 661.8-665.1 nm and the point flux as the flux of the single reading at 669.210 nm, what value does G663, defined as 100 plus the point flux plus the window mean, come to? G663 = 148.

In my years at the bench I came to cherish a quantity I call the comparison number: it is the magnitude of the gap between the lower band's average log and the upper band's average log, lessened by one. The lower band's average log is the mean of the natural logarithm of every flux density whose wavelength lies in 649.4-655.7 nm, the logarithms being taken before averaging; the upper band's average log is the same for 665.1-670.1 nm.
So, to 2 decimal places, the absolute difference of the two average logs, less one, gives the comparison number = -0.92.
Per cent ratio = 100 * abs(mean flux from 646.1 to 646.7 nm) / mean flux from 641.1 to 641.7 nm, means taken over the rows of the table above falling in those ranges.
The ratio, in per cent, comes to 100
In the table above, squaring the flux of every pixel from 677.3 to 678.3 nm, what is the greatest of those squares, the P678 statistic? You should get 610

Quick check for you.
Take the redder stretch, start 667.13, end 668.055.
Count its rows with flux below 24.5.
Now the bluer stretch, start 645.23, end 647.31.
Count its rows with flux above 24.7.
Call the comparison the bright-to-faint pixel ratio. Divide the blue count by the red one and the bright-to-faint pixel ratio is 1.0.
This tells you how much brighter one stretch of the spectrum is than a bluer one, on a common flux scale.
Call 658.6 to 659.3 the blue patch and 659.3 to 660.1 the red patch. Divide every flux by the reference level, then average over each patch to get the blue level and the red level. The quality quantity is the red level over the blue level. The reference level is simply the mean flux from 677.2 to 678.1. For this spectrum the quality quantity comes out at 0.67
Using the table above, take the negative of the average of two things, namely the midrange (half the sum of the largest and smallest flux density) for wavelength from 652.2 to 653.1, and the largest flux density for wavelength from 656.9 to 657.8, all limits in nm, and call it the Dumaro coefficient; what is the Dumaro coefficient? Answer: -30.6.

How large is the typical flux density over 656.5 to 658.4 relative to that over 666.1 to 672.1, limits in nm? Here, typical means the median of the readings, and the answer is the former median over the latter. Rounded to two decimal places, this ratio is 1.81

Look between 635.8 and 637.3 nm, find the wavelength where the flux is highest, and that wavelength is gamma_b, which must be 637.033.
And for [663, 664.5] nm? 663.838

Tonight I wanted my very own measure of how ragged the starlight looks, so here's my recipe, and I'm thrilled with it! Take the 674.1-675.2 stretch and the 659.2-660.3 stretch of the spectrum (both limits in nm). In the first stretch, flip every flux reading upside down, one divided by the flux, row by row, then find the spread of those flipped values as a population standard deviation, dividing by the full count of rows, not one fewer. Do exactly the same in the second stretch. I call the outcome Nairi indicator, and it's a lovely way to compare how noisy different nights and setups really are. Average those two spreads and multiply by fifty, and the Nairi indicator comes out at 0.225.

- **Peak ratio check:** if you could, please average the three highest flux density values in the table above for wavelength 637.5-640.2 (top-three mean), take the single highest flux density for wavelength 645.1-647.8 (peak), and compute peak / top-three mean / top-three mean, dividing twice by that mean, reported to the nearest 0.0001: 0.0403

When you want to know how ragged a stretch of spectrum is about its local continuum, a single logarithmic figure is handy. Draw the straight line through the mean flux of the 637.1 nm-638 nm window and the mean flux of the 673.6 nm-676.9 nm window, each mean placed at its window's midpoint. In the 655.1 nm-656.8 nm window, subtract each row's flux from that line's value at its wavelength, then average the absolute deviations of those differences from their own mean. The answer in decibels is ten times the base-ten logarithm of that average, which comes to 12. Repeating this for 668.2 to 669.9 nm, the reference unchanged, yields -1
